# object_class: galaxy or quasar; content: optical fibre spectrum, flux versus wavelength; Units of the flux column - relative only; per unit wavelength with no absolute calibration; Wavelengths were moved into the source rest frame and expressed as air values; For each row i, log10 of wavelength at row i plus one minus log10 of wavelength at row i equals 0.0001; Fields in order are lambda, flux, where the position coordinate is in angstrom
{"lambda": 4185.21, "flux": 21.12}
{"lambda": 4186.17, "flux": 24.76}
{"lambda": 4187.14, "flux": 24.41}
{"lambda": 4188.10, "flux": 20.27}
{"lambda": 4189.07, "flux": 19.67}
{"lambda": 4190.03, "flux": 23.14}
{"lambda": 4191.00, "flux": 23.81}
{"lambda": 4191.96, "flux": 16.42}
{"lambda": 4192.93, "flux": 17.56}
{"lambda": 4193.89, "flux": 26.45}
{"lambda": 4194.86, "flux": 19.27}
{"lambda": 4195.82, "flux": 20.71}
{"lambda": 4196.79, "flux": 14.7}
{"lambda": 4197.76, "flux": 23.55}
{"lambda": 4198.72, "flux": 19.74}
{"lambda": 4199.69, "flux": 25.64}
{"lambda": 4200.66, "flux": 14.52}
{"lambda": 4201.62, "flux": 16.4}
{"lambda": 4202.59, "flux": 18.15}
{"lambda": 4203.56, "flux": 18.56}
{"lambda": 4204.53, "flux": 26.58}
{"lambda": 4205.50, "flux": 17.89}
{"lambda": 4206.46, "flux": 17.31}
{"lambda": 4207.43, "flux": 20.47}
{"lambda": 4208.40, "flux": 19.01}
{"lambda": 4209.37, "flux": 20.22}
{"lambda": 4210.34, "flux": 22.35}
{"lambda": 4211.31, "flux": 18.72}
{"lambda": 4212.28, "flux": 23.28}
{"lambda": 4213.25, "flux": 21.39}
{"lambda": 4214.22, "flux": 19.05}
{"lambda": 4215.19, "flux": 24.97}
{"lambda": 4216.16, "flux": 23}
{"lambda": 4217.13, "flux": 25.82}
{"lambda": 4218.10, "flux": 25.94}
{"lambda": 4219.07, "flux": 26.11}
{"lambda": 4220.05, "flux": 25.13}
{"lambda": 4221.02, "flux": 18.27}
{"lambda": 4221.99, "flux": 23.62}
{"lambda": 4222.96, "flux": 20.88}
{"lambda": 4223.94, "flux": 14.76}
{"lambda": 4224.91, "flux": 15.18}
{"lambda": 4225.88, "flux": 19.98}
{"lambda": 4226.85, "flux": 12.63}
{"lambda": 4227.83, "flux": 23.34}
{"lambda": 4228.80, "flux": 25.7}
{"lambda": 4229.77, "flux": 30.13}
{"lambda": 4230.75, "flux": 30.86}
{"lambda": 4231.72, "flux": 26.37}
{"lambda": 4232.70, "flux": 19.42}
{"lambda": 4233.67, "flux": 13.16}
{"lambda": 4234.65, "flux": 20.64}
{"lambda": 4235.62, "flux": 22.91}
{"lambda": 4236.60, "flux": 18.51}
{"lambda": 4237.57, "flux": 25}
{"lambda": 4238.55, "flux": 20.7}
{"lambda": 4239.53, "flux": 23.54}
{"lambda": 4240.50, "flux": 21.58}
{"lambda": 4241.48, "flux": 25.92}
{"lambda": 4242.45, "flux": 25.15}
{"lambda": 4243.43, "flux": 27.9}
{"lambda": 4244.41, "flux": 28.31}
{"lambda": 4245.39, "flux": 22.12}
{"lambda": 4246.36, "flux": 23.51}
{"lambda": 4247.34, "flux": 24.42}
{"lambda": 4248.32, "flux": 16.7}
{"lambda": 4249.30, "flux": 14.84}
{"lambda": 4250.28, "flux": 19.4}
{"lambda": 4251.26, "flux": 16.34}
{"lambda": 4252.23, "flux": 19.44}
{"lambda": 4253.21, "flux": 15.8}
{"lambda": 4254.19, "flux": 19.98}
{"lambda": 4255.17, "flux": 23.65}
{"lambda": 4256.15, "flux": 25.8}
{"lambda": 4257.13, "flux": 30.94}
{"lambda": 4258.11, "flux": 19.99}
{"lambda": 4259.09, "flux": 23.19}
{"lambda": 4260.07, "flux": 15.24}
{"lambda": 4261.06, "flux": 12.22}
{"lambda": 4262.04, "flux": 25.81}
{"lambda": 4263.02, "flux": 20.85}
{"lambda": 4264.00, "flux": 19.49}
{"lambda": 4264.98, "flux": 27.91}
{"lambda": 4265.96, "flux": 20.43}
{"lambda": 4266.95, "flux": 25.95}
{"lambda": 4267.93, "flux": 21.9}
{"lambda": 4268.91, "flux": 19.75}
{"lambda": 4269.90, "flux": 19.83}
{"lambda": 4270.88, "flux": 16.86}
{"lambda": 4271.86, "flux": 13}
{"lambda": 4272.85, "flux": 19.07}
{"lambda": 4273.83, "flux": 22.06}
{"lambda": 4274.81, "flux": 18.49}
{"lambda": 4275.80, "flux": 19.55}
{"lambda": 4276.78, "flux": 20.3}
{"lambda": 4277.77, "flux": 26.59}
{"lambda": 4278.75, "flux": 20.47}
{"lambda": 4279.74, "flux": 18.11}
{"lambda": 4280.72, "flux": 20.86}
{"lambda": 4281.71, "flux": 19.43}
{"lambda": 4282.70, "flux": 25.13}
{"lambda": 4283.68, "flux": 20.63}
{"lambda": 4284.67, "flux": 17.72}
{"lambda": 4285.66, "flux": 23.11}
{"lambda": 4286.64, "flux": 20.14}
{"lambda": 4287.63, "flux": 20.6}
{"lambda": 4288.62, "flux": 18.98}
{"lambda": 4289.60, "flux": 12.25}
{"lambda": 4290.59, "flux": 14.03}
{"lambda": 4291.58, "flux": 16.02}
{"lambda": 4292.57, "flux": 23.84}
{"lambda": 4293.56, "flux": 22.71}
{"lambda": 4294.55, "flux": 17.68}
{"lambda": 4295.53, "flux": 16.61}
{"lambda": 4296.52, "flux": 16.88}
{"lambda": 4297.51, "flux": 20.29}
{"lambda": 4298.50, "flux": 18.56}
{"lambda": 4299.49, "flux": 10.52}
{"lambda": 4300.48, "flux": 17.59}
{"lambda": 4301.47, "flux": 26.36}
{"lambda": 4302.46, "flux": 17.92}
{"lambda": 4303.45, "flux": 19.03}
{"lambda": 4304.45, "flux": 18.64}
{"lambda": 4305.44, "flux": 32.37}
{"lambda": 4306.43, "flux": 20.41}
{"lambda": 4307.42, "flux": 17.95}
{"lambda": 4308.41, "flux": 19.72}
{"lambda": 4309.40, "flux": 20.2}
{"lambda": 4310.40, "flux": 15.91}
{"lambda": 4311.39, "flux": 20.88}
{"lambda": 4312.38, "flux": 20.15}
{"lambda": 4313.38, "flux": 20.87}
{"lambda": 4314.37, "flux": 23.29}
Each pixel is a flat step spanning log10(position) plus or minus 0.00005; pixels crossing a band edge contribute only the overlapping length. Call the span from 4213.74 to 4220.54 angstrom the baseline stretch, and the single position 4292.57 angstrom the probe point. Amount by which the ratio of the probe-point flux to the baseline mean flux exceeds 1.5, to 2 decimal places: -0.52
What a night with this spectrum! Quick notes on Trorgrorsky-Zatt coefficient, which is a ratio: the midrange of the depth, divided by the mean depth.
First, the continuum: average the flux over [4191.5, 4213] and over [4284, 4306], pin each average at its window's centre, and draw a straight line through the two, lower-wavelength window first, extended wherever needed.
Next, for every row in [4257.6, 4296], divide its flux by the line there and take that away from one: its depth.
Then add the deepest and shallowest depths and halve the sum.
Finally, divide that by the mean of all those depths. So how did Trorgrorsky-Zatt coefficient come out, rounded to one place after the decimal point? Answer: 1.1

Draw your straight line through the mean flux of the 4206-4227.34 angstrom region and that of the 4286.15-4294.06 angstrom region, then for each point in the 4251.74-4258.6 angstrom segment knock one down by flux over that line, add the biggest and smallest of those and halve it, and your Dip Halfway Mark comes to -0.19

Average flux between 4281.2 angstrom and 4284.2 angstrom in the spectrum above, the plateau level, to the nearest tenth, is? 21.7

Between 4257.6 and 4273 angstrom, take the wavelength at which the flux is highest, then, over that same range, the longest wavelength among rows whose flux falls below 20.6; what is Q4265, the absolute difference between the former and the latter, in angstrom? 7.9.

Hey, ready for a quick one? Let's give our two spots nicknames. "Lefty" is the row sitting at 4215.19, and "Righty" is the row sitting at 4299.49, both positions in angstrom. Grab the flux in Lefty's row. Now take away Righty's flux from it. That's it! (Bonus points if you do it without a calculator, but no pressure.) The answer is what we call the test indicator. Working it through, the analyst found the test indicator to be 14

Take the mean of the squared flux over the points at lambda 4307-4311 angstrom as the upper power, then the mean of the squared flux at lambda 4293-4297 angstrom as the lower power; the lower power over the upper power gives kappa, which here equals 1.0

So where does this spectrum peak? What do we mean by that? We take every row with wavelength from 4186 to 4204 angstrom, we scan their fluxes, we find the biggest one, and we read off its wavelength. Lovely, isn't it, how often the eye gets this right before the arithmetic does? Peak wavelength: 4193.89 angstrom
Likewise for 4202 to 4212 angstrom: 4204.53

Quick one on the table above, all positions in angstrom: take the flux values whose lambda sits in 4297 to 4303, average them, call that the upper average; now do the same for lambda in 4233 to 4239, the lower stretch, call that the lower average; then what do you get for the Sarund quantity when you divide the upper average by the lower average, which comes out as 0.92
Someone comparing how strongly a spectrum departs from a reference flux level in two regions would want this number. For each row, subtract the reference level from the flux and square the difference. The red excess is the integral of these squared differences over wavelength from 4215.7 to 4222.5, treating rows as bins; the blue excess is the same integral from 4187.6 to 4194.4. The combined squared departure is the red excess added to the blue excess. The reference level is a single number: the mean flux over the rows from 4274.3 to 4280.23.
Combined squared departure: 200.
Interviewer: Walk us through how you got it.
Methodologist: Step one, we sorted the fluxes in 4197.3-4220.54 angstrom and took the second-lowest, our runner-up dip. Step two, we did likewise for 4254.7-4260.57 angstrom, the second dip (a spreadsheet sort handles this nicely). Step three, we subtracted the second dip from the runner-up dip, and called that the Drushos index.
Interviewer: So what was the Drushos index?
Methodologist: -4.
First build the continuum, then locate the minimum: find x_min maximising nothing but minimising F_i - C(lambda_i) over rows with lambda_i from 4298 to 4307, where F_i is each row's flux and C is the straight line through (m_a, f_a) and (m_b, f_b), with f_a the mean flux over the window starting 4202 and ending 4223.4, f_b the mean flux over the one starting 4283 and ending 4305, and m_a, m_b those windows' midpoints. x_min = 4299.49 angstrom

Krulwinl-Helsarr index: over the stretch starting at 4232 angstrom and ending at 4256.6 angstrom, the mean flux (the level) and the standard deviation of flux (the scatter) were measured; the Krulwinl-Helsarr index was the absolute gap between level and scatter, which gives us 17.4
